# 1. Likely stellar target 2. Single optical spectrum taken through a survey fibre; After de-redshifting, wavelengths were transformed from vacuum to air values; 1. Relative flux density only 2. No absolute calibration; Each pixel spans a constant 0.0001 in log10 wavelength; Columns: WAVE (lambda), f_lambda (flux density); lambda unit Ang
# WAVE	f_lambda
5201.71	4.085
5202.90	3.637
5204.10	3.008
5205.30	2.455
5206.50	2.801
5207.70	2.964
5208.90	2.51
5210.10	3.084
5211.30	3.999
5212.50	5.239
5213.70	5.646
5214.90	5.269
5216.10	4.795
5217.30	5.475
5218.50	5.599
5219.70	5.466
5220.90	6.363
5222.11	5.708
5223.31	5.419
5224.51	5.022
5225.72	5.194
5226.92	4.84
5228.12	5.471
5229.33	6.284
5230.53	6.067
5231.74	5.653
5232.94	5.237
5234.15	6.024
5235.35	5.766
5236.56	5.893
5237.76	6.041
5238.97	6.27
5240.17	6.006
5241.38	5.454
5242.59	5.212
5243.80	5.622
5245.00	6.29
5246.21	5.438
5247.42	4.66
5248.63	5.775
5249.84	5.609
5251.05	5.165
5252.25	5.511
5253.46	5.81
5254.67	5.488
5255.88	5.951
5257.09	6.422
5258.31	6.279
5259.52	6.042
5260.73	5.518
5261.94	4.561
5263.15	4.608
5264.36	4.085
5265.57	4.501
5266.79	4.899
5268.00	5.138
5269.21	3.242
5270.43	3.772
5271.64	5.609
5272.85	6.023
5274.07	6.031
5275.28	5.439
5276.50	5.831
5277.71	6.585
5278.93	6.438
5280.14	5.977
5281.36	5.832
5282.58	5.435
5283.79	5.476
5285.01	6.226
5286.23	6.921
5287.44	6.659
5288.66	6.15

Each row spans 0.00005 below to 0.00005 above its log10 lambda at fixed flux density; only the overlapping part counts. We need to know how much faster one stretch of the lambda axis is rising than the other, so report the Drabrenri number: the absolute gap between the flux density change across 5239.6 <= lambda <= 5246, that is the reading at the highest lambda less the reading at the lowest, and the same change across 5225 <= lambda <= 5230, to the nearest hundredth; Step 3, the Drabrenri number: 0.81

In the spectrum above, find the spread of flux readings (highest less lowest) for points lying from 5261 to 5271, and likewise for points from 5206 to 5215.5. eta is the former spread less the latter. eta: -1.2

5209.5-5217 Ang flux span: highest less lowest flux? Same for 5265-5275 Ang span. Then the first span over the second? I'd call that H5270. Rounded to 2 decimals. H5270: 0.92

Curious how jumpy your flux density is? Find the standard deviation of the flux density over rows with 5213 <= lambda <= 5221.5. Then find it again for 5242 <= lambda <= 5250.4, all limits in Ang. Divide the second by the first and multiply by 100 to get 107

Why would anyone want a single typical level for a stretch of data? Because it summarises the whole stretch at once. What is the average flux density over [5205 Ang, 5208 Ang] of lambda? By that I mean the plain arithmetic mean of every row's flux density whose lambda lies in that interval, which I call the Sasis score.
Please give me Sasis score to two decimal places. 2.74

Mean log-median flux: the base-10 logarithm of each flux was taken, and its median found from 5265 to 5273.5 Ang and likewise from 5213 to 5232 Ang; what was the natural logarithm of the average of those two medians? -0.337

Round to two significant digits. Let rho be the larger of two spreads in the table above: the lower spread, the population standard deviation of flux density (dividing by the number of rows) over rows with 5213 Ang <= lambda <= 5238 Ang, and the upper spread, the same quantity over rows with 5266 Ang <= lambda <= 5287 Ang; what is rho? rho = 0.91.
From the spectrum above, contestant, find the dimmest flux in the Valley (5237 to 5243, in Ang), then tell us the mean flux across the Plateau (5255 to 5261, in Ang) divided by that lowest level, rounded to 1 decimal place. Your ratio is 1.2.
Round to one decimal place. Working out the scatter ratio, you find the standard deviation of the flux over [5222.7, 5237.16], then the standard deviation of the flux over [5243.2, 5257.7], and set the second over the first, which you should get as 1.0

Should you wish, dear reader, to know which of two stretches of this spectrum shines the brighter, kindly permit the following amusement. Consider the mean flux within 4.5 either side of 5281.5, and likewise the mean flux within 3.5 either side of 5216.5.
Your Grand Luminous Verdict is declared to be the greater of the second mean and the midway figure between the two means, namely 5.7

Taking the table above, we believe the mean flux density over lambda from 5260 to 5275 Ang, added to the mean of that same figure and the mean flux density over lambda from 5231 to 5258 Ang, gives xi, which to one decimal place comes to 10.1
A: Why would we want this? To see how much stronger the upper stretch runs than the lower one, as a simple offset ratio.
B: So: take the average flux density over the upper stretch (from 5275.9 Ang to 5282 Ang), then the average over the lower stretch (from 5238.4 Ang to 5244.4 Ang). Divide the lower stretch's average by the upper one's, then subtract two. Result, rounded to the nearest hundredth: -1.07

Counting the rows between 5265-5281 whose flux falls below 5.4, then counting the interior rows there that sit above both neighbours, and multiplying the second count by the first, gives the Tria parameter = 15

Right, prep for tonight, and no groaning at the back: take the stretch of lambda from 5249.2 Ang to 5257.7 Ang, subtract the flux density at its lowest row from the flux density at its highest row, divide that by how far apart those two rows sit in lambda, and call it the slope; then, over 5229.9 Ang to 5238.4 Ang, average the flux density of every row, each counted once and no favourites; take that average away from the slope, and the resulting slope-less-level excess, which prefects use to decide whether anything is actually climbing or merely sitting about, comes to -5.7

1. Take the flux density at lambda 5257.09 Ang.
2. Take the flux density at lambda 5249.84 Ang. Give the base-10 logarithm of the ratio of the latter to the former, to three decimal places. -0.059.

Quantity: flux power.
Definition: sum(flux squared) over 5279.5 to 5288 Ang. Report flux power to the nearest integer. 260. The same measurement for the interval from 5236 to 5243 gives 204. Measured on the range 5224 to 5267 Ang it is 1108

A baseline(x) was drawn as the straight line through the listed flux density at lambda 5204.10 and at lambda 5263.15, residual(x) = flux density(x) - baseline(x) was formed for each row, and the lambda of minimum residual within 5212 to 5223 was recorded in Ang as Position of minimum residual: 5216.10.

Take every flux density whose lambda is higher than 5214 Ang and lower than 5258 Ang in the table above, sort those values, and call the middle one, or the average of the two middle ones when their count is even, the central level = 5.6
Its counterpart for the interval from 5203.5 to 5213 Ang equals 3.0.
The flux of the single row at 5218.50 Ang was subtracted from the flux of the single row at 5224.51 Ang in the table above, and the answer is -0.6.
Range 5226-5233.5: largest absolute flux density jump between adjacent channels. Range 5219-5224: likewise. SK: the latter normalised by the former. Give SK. 1.1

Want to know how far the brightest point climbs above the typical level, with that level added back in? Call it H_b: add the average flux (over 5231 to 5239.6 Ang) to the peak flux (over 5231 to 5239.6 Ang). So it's 12.1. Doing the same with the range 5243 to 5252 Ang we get 11.8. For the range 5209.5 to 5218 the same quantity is 10.4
